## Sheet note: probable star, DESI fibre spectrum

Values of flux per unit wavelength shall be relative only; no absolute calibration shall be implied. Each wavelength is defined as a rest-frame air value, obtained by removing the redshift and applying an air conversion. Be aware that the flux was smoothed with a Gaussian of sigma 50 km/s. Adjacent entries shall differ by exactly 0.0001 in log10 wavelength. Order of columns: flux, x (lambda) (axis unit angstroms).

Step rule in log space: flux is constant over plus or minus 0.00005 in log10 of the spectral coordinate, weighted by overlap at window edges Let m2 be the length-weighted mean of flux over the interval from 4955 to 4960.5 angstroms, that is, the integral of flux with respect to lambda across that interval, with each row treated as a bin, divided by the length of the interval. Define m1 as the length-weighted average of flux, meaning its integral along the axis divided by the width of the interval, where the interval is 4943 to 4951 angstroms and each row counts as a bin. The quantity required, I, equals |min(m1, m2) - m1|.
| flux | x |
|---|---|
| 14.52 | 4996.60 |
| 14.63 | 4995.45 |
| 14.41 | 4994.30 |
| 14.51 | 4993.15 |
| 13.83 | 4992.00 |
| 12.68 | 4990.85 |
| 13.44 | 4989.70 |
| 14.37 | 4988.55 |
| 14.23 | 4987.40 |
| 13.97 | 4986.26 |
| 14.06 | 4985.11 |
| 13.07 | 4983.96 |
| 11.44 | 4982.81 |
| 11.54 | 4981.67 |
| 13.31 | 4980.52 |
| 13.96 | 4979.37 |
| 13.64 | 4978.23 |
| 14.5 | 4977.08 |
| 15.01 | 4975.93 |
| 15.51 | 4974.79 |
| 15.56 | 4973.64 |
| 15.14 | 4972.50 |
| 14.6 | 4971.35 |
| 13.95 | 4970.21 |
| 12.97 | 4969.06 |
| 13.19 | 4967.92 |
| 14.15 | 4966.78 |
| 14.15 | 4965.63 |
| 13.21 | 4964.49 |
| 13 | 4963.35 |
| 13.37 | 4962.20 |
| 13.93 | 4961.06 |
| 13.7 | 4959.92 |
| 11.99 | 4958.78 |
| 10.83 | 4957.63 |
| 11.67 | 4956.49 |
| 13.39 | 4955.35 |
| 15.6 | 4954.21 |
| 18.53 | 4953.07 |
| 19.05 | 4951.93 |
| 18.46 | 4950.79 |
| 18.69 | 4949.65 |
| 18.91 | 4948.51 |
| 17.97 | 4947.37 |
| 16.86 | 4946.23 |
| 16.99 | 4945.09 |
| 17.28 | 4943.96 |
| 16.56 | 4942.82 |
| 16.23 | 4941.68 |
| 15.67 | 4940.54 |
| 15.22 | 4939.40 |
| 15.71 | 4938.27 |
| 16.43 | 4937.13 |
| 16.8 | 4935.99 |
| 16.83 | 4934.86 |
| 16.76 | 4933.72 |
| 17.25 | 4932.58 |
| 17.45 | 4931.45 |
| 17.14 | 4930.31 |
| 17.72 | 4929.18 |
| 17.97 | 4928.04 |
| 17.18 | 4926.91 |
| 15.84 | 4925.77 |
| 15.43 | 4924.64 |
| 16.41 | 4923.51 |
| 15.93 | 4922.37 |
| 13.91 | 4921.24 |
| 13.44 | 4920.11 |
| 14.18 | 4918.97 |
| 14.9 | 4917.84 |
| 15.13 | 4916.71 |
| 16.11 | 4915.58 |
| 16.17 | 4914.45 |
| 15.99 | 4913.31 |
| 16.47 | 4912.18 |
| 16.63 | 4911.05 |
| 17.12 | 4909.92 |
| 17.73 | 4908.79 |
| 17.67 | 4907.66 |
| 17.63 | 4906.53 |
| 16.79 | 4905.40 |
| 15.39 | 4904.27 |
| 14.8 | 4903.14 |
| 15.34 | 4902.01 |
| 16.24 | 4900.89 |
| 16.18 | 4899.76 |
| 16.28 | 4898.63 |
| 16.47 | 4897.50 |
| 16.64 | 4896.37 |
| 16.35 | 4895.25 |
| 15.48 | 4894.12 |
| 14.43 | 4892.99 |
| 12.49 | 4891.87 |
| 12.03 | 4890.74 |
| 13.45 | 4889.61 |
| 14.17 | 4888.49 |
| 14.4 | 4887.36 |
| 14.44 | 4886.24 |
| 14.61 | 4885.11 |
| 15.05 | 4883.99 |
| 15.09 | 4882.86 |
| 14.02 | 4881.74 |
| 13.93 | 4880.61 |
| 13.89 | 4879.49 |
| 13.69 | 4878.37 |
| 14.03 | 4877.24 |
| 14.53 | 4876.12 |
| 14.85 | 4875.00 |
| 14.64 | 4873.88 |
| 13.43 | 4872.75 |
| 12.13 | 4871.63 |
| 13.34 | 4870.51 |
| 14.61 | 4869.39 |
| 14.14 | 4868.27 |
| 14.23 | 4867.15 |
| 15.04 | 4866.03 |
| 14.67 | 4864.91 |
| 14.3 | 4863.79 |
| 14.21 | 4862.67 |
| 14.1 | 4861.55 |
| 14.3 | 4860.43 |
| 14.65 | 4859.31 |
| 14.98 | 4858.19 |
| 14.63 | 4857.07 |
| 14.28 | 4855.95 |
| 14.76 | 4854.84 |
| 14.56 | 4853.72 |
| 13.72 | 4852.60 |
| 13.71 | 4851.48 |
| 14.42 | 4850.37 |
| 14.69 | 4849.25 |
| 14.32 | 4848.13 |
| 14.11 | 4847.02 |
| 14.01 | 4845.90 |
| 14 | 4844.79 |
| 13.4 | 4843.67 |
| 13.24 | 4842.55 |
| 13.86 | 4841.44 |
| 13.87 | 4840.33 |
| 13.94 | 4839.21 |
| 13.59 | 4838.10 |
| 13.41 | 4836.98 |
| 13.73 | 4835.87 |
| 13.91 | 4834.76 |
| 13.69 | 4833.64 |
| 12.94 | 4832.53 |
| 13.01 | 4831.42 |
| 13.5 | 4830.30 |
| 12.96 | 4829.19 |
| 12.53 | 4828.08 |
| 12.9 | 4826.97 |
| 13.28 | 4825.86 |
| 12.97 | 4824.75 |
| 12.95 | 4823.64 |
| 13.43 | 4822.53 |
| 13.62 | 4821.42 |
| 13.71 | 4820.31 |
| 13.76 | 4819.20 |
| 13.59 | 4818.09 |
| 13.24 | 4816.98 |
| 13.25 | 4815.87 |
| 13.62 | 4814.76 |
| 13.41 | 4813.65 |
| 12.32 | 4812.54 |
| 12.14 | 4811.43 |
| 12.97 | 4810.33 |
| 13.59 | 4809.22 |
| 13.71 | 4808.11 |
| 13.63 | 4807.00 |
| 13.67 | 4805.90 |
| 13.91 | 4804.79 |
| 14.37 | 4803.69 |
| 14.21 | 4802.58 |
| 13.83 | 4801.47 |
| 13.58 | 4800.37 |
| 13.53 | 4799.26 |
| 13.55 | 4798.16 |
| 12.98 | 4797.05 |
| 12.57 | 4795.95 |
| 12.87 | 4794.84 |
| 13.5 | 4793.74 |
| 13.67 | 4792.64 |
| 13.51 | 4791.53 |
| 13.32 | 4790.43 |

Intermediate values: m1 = 17.8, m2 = 12.27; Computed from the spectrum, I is 5.5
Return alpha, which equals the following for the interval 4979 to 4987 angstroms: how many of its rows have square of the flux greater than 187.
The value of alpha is 3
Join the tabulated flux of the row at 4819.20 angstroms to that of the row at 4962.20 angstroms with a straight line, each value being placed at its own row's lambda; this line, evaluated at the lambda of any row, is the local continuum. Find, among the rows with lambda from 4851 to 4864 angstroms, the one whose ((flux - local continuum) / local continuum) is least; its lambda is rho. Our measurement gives 4851.48 angstroms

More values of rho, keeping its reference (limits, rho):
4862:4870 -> 4868.27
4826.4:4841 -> 4828.08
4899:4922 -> 4920.11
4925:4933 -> 4925.77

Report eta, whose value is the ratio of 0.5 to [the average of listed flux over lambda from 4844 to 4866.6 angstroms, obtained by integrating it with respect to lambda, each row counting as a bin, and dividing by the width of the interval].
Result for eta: 0.0348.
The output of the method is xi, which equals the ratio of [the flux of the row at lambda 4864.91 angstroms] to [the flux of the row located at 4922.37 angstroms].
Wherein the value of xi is 0.92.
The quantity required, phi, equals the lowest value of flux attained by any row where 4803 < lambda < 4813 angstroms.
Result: 12.14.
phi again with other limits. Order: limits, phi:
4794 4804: 12.57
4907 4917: 15.13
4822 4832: 12.53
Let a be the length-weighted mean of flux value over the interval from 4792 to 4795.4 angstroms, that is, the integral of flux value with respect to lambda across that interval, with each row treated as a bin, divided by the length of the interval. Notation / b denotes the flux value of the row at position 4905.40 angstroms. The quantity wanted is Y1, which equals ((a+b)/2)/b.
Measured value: 0.90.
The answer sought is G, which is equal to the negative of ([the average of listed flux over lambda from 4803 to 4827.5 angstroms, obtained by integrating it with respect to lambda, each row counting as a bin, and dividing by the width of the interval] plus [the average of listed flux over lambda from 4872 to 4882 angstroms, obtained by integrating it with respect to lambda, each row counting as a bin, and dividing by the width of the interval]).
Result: -27.4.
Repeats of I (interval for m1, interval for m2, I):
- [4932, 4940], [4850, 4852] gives 2.3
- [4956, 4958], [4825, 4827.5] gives 0.0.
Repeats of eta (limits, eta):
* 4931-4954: 0.0291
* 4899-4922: 0.0315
